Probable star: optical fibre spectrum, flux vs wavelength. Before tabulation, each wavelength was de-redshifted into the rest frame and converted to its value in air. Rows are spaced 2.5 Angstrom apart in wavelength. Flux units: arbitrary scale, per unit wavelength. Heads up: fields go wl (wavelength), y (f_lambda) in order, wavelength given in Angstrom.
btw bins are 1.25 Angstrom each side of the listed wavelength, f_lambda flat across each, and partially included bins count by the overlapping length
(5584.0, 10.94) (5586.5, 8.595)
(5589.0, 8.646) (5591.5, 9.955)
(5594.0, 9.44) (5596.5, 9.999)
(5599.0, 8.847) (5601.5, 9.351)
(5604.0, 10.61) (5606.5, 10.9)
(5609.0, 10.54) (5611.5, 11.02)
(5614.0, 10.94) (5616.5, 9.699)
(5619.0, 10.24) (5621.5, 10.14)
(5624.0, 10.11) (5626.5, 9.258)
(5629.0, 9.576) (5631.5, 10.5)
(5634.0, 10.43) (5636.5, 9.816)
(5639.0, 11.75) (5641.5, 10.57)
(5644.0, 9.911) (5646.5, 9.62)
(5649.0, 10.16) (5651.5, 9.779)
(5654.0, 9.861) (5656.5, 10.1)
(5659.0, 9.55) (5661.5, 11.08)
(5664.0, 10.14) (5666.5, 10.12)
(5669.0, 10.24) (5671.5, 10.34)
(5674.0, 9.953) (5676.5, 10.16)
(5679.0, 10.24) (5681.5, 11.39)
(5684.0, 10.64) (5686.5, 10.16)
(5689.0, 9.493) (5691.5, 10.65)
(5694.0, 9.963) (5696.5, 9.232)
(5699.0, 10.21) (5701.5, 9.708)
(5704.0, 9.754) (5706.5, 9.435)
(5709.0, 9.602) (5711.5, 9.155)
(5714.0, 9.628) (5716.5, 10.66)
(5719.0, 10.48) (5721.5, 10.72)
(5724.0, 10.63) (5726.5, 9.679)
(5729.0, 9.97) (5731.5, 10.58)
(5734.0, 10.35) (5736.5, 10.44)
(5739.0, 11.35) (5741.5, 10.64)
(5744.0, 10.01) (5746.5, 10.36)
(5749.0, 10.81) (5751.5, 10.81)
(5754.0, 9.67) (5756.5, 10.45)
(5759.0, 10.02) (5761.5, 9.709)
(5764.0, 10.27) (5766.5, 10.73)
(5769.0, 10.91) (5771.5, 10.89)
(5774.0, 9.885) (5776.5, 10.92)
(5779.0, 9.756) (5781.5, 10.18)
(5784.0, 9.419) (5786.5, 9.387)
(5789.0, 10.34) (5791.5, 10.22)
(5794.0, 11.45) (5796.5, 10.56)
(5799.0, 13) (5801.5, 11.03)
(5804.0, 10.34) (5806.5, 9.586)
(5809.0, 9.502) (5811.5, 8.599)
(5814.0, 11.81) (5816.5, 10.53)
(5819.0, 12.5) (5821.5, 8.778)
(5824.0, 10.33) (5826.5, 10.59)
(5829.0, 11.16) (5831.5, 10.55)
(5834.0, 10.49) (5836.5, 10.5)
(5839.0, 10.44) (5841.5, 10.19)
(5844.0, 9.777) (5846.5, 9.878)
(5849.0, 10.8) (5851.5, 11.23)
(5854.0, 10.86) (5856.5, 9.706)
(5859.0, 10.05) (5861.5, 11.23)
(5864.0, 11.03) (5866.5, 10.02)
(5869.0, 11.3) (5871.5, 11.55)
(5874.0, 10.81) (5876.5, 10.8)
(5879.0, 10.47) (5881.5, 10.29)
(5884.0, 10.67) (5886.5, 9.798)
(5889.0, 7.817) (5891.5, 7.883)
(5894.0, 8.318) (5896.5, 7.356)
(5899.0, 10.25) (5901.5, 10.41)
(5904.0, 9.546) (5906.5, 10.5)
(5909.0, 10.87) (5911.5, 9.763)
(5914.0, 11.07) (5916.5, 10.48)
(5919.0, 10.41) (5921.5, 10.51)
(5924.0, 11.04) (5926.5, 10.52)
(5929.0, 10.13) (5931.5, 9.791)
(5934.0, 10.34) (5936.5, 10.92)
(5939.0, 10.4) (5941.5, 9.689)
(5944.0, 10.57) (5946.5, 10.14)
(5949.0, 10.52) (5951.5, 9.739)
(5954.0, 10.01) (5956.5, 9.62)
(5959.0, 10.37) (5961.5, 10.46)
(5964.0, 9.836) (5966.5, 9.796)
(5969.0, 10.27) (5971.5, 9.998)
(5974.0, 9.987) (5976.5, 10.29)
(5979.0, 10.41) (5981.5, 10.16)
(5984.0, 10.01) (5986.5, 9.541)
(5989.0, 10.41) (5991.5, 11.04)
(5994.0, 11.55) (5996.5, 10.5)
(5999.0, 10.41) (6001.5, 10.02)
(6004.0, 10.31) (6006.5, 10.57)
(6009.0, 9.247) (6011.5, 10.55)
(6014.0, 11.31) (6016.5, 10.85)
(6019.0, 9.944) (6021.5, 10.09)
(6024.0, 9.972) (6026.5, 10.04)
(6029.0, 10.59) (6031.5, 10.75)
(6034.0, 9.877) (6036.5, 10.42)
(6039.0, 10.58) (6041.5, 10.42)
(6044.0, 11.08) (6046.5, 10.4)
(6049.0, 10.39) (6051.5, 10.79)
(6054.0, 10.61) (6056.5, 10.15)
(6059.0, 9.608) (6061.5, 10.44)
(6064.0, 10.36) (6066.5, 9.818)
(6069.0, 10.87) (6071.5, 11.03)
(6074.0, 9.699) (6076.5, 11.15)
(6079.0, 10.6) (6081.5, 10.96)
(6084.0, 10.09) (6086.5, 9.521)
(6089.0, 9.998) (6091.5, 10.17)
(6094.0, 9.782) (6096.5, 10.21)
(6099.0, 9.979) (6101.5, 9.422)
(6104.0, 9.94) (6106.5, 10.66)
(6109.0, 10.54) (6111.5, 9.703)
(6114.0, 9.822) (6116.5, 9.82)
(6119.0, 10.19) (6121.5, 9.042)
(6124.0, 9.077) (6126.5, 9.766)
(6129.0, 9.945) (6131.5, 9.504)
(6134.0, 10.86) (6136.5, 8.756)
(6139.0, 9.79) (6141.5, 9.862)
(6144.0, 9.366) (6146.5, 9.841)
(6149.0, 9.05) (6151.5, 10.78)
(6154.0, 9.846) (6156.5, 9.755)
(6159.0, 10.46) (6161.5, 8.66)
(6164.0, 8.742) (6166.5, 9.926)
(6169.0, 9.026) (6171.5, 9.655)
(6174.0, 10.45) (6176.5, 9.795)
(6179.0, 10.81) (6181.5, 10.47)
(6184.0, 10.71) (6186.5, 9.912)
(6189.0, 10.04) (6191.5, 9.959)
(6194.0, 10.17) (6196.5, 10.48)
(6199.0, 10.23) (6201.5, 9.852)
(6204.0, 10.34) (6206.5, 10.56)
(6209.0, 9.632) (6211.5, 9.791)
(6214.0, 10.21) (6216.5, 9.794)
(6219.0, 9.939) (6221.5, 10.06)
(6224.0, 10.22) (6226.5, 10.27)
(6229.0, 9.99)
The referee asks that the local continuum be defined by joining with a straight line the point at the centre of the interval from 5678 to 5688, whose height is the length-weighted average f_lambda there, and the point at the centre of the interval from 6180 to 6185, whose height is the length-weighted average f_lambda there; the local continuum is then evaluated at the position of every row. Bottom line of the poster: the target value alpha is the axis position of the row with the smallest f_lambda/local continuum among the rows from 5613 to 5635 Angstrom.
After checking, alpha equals 5626.5 Angstrom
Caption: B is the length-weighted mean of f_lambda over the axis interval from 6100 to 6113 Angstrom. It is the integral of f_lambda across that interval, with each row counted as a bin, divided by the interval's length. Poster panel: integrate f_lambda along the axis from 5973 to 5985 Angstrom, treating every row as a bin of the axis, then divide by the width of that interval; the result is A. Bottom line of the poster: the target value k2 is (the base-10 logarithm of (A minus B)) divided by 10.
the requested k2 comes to -0.088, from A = 10.2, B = 10.0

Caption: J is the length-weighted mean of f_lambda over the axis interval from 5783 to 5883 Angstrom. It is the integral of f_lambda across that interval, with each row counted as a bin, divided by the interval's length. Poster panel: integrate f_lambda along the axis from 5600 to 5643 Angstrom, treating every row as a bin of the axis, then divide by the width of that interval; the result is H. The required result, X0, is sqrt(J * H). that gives 10.4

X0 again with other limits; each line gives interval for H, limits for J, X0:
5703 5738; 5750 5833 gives 10.3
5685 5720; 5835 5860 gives 10.1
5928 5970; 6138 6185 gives 10.0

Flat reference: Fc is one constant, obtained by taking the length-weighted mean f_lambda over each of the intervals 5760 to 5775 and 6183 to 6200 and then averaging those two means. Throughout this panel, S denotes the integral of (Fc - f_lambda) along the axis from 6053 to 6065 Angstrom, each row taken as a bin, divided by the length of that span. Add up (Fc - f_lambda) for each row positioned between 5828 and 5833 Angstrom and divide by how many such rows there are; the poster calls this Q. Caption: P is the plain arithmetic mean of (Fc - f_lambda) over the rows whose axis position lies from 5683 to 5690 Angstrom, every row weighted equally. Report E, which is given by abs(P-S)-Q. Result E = 0.7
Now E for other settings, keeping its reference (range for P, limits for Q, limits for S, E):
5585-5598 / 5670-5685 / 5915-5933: 1.2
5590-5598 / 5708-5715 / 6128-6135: -0.6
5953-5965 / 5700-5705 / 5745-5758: -0.2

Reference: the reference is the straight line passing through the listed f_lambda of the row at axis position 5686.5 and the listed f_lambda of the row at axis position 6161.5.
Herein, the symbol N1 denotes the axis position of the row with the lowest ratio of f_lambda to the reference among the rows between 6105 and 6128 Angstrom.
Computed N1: 6121.5 Angstrom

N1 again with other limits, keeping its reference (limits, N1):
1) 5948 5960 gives 5956.5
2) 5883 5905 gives 5896.5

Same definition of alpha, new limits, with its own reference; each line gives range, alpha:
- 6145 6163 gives 6161.5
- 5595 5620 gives 5599.0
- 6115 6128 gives 6121.5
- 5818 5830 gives 5821.5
